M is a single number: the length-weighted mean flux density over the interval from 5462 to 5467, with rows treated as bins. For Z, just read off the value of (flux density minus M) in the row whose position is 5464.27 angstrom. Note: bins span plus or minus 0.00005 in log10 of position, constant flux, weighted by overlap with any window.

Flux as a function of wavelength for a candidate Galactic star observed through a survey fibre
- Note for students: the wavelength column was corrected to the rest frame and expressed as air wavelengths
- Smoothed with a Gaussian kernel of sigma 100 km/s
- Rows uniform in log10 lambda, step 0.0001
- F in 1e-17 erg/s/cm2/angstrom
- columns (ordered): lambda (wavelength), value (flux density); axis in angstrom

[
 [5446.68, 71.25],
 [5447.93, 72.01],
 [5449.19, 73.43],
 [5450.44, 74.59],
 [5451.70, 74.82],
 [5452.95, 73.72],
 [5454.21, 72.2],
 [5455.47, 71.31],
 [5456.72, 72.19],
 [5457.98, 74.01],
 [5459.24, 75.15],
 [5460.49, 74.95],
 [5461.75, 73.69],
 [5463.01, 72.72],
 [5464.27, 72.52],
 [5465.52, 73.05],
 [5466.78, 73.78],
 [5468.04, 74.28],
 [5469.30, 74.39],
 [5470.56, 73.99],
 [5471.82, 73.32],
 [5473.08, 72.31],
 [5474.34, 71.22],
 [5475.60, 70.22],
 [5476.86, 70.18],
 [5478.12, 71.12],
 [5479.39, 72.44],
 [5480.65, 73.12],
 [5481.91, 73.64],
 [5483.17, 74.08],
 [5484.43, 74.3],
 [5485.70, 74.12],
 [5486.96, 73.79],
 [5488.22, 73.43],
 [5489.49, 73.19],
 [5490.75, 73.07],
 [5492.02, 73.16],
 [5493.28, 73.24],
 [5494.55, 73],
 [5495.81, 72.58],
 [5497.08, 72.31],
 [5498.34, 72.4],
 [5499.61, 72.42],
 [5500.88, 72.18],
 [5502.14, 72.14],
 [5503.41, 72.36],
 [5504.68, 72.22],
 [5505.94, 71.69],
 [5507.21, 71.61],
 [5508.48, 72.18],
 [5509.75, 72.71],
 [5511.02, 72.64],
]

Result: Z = -0.5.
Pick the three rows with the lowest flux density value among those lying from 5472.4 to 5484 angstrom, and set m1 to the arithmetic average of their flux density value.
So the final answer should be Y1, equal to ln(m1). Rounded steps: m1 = 70.5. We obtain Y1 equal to 4.26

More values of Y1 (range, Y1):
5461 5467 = 4.29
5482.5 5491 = 4.29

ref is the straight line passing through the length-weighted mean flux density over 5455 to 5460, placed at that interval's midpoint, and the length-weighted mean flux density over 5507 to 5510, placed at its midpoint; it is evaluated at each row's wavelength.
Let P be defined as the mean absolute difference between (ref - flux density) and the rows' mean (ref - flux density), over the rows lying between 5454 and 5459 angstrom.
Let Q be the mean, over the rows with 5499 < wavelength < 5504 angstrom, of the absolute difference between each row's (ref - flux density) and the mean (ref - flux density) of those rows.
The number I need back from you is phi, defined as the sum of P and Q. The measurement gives 0.9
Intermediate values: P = 0.8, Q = 0.1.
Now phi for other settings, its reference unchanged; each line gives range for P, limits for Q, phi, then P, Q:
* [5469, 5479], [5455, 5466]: 2.4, 1.3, 1.0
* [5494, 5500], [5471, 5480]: 1.1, 0.2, 1.0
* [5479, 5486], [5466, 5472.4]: 0.9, 0.6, 0.3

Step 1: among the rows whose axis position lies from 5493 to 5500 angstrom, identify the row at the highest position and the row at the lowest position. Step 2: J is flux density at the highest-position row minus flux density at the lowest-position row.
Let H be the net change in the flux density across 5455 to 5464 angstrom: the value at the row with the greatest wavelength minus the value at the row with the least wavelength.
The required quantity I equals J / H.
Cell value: -0.6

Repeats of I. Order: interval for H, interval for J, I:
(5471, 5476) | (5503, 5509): 0.1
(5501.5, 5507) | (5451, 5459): 1.8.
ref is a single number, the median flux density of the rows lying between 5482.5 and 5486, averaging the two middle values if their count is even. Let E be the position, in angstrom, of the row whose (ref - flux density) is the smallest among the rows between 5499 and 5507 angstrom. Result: 5499.61 angstrom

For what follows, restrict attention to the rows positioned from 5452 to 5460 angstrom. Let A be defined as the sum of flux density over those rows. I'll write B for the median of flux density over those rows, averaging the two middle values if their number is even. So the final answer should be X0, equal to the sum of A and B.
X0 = 512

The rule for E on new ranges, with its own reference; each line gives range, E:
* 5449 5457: 5451.70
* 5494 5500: 5494.55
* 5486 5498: 5486.96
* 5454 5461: 5459.24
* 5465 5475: 5469.30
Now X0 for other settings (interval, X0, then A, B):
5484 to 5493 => 588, 515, 73.4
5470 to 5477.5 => 503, 431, 71.8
